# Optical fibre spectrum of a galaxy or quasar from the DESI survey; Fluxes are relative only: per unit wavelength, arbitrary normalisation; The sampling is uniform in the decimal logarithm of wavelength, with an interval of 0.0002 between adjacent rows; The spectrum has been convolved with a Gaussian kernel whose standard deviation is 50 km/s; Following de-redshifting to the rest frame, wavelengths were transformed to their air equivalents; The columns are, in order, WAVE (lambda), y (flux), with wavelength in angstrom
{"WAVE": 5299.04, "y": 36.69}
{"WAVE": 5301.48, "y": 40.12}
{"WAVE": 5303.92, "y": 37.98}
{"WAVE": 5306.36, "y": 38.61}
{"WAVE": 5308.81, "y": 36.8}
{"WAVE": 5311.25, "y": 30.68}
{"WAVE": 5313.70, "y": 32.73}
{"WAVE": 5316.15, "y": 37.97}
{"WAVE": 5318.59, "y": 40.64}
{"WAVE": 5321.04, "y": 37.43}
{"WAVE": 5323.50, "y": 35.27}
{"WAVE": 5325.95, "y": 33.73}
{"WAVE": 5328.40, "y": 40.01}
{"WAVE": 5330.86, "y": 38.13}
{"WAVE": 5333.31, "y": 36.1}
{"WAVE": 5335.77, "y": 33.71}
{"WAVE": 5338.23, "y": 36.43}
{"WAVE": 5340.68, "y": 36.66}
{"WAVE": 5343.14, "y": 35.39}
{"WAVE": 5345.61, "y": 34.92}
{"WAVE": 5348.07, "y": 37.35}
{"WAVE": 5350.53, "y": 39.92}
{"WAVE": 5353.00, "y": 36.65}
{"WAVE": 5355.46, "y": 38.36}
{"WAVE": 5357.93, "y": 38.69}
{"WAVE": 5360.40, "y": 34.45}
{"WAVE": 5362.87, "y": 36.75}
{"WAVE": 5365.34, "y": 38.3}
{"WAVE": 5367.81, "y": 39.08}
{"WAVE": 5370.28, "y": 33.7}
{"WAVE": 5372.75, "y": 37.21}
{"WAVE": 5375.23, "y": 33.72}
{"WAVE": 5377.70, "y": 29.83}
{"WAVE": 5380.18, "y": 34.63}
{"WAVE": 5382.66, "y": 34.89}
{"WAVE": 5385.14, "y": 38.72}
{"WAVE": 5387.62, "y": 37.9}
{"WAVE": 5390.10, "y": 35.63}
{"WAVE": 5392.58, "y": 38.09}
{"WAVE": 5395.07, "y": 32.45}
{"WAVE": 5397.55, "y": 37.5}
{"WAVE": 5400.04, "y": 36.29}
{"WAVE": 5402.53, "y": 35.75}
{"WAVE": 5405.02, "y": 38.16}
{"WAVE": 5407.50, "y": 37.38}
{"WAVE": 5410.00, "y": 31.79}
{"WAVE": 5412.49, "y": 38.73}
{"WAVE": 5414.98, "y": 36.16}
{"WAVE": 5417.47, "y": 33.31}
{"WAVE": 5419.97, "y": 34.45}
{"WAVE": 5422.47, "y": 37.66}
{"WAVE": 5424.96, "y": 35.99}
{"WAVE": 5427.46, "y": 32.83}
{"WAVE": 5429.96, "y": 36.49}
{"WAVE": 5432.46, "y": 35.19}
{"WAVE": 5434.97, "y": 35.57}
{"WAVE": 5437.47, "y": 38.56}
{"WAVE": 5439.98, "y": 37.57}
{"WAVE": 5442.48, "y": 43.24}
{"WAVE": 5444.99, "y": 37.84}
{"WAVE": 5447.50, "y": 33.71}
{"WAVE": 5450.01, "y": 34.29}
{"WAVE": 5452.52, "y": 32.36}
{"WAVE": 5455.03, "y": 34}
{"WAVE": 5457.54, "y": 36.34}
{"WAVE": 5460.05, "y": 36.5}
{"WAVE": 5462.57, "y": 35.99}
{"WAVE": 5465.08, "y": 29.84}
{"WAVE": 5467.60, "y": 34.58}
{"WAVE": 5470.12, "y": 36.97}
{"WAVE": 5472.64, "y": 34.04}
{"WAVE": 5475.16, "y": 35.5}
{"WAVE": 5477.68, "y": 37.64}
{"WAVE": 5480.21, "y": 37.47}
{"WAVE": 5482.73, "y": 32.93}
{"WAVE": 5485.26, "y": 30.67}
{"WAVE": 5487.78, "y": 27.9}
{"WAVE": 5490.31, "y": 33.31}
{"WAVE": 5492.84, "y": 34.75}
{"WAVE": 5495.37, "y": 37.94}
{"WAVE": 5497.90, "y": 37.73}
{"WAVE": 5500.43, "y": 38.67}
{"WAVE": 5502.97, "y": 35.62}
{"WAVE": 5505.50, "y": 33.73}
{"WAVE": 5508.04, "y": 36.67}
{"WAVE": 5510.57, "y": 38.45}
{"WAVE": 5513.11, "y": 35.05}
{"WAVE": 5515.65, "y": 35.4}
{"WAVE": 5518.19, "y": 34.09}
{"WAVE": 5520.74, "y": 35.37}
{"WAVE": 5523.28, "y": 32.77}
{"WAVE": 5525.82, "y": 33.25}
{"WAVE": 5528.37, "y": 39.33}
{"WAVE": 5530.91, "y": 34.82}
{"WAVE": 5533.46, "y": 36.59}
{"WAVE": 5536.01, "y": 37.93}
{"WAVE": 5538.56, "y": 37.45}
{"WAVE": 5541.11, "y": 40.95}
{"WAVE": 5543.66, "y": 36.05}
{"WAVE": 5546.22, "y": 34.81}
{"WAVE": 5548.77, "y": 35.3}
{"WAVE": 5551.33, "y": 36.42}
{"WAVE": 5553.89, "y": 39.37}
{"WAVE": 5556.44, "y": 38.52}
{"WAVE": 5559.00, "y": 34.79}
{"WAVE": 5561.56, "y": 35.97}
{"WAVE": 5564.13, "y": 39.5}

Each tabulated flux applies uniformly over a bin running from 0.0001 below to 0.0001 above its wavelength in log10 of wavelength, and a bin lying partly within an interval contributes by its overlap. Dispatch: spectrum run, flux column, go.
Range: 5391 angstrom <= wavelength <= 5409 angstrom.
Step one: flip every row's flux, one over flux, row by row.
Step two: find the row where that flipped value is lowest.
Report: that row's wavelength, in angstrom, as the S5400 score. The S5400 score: 5405.02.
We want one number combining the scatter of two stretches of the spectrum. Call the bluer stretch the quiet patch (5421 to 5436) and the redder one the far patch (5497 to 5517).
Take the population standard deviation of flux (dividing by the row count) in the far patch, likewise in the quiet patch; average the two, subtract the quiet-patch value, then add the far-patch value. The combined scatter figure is 1.7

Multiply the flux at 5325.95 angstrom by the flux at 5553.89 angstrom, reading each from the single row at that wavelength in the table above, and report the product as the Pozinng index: 1328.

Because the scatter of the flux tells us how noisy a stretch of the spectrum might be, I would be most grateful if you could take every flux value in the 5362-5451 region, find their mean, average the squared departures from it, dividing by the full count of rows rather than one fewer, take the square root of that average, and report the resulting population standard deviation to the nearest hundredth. 2.51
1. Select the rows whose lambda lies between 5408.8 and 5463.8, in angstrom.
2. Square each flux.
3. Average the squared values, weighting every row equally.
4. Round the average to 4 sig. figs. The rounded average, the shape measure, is 1291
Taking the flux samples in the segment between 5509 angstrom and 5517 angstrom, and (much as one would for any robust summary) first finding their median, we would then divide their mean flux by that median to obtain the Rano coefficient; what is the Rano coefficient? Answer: 1.03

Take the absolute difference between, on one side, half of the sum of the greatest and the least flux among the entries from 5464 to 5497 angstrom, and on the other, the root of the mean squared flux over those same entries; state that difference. 1.3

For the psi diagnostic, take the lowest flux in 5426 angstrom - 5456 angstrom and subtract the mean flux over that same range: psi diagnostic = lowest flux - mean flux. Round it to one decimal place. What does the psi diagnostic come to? -3.6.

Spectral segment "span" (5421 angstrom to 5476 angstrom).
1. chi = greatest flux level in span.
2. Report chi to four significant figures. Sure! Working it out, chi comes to 43.24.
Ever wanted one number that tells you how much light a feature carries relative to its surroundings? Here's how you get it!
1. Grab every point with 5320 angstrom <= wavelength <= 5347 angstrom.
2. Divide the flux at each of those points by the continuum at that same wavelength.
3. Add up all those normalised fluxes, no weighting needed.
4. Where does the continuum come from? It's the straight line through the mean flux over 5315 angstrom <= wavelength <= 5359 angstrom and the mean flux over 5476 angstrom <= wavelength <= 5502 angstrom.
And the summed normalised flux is 10.7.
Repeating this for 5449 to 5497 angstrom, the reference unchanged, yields 18.6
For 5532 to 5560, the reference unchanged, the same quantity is 12.0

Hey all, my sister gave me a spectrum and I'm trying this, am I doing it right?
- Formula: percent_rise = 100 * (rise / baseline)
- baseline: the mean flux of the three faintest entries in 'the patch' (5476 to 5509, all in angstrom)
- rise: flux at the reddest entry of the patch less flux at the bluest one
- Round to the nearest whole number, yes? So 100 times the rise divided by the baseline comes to -3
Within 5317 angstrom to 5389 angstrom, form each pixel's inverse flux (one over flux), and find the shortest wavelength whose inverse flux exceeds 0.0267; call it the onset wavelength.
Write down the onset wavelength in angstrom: 5321.04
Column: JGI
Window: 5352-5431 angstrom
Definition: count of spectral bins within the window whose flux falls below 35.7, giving 12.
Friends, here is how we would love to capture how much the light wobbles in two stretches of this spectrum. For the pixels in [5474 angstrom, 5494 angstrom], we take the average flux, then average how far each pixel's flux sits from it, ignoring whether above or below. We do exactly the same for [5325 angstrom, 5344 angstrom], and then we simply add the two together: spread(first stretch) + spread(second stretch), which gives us 4.1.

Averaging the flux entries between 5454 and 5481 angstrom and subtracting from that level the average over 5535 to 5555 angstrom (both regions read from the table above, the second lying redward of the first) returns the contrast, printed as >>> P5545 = -1.9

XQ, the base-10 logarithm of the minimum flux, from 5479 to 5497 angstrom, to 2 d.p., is 1.45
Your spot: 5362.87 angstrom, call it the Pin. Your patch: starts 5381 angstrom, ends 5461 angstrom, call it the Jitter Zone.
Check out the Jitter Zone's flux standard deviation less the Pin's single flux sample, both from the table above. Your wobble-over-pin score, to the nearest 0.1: -34.4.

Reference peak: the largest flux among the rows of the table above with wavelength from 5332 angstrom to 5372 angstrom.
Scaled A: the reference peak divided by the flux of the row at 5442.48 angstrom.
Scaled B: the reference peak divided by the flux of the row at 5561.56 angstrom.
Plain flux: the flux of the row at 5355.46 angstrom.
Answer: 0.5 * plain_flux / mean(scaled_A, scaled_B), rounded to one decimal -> 18.9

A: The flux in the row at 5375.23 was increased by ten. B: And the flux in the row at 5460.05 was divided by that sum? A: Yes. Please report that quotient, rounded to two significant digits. 0.83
